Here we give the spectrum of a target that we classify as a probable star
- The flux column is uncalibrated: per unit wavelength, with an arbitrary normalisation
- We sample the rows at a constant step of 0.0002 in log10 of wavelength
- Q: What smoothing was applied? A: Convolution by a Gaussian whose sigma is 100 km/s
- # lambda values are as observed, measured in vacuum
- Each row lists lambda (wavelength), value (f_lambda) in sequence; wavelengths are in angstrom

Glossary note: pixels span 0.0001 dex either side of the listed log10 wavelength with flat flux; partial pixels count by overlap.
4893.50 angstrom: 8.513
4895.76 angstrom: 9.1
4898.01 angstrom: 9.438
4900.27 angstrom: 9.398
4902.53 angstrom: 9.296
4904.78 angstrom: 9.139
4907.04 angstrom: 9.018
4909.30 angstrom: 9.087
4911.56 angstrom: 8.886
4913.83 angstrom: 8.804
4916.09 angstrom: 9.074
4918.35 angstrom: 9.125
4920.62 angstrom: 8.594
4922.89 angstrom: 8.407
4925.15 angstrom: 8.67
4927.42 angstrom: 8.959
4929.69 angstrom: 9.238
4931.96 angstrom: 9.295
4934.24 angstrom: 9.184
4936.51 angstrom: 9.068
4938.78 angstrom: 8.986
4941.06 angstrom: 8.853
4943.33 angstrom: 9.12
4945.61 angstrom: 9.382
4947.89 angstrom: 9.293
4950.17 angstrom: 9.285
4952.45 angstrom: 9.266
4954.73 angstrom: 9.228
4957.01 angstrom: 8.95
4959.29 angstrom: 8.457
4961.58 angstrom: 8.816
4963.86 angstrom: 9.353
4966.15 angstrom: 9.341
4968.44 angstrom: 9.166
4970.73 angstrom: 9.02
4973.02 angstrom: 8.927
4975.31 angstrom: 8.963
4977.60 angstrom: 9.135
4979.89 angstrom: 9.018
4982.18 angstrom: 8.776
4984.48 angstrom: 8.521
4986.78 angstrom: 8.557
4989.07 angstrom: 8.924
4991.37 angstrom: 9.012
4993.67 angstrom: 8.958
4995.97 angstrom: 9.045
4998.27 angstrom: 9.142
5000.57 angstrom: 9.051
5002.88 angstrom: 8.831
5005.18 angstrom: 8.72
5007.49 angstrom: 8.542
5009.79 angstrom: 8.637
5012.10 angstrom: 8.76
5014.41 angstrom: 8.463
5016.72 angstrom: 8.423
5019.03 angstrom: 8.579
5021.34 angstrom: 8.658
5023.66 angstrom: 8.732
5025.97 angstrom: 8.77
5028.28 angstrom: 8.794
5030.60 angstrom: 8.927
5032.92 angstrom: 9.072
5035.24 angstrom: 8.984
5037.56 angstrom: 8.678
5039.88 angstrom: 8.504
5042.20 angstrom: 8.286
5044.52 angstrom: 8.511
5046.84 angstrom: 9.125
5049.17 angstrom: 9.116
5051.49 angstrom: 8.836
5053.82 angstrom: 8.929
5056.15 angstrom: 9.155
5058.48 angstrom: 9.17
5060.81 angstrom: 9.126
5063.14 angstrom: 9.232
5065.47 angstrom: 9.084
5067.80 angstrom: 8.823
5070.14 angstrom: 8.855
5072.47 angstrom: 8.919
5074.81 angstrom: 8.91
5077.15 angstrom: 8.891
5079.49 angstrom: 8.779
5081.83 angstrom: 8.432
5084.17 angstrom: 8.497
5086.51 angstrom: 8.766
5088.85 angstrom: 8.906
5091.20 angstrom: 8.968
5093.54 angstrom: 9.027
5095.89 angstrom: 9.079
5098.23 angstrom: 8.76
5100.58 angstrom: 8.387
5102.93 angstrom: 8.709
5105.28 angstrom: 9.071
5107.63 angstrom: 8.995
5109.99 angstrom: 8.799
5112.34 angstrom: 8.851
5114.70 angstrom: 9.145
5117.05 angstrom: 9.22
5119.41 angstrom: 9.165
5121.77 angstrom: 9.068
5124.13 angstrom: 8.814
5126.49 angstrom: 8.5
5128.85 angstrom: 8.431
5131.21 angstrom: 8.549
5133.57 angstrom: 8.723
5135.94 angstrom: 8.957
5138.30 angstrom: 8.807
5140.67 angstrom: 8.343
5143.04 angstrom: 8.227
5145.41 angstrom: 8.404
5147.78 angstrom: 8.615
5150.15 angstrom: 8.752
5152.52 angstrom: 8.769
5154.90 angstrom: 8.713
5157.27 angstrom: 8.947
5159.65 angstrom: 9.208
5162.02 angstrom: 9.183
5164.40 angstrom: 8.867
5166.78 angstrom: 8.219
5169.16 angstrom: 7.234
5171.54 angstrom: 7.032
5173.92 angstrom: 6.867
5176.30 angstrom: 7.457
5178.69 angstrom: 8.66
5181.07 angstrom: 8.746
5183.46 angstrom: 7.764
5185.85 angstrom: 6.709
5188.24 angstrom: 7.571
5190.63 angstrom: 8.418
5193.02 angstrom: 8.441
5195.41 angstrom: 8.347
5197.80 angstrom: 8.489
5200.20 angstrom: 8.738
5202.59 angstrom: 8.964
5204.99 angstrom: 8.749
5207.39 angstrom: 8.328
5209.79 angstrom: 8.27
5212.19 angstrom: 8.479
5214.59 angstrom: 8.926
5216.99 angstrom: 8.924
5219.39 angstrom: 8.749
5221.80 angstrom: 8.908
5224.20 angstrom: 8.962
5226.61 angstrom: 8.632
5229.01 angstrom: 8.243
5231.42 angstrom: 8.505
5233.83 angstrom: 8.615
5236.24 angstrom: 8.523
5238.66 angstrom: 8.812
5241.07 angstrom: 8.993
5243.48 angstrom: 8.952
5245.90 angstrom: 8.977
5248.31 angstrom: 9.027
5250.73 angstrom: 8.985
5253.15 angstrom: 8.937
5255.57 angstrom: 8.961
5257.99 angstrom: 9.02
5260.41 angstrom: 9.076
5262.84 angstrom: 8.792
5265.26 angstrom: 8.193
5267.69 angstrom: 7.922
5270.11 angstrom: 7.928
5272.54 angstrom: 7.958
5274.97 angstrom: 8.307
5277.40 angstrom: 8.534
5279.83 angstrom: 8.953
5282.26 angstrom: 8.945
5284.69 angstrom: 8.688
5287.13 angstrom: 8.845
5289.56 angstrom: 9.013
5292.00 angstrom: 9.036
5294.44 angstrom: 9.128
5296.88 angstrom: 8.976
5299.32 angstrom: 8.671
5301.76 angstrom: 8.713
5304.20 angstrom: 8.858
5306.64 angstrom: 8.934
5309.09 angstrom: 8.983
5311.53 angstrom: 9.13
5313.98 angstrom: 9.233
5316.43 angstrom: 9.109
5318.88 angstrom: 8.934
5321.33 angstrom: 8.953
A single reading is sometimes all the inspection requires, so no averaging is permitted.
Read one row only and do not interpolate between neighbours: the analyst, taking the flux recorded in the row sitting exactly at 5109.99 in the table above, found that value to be 8.799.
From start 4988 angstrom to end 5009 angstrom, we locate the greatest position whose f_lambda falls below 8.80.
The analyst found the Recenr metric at 5007.49 angstrom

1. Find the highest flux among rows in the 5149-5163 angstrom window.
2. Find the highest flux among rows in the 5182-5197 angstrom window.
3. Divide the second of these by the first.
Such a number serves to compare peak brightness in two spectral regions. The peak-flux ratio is 0.917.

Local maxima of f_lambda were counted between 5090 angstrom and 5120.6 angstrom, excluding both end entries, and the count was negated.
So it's -3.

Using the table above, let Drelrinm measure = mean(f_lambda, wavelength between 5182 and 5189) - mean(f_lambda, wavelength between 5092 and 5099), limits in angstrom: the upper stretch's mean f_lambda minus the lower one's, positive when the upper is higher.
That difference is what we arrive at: -1.6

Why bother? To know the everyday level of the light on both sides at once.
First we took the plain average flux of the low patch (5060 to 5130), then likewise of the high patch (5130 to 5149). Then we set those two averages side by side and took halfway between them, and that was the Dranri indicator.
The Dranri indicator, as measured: 8.73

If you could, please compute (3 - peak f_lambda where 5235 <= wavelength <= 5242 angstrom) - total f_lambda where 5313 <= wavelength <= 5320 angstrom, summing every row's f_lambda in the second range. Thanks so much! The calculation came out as -33.3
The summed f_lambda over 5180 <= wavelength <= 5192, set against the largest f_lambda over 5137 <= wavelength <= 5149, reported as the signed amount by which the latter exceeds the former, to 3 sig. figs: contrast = -30.4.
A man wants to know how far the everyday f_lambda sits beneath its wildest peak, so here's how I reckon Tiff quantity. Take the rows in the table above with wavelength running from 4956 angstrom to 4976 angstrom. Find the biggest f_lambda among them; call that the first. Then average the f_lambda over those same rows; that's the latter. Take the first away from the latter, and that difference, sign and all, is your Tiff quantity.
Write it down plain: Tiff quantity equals -0.354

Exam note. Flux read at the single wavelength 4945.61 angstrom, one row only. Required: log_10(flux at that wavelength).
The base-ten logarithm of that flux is 0.972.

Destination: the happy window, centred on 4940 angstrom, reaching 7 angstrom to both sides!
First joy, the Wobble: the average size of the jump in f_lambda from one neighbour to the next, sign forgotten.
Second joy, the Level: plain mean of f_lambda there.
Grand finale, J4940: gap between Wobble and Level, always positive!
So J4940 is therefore 8.93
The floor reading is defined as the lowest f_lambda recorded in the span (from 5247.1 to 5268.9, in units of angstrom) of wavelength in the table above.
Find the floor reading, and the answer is 7.922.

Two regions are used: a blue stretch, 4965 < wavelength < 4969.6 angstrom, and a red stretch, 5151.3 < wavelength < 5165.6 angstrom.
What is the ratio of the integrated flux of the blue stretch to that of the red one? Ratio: 0.33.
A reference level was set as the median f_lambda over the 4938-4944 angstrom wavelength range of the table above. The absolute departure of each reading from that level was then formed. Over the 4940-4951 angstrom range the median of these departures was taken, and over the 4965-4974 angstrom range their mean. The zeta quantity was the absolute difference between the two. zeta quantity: 0.14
